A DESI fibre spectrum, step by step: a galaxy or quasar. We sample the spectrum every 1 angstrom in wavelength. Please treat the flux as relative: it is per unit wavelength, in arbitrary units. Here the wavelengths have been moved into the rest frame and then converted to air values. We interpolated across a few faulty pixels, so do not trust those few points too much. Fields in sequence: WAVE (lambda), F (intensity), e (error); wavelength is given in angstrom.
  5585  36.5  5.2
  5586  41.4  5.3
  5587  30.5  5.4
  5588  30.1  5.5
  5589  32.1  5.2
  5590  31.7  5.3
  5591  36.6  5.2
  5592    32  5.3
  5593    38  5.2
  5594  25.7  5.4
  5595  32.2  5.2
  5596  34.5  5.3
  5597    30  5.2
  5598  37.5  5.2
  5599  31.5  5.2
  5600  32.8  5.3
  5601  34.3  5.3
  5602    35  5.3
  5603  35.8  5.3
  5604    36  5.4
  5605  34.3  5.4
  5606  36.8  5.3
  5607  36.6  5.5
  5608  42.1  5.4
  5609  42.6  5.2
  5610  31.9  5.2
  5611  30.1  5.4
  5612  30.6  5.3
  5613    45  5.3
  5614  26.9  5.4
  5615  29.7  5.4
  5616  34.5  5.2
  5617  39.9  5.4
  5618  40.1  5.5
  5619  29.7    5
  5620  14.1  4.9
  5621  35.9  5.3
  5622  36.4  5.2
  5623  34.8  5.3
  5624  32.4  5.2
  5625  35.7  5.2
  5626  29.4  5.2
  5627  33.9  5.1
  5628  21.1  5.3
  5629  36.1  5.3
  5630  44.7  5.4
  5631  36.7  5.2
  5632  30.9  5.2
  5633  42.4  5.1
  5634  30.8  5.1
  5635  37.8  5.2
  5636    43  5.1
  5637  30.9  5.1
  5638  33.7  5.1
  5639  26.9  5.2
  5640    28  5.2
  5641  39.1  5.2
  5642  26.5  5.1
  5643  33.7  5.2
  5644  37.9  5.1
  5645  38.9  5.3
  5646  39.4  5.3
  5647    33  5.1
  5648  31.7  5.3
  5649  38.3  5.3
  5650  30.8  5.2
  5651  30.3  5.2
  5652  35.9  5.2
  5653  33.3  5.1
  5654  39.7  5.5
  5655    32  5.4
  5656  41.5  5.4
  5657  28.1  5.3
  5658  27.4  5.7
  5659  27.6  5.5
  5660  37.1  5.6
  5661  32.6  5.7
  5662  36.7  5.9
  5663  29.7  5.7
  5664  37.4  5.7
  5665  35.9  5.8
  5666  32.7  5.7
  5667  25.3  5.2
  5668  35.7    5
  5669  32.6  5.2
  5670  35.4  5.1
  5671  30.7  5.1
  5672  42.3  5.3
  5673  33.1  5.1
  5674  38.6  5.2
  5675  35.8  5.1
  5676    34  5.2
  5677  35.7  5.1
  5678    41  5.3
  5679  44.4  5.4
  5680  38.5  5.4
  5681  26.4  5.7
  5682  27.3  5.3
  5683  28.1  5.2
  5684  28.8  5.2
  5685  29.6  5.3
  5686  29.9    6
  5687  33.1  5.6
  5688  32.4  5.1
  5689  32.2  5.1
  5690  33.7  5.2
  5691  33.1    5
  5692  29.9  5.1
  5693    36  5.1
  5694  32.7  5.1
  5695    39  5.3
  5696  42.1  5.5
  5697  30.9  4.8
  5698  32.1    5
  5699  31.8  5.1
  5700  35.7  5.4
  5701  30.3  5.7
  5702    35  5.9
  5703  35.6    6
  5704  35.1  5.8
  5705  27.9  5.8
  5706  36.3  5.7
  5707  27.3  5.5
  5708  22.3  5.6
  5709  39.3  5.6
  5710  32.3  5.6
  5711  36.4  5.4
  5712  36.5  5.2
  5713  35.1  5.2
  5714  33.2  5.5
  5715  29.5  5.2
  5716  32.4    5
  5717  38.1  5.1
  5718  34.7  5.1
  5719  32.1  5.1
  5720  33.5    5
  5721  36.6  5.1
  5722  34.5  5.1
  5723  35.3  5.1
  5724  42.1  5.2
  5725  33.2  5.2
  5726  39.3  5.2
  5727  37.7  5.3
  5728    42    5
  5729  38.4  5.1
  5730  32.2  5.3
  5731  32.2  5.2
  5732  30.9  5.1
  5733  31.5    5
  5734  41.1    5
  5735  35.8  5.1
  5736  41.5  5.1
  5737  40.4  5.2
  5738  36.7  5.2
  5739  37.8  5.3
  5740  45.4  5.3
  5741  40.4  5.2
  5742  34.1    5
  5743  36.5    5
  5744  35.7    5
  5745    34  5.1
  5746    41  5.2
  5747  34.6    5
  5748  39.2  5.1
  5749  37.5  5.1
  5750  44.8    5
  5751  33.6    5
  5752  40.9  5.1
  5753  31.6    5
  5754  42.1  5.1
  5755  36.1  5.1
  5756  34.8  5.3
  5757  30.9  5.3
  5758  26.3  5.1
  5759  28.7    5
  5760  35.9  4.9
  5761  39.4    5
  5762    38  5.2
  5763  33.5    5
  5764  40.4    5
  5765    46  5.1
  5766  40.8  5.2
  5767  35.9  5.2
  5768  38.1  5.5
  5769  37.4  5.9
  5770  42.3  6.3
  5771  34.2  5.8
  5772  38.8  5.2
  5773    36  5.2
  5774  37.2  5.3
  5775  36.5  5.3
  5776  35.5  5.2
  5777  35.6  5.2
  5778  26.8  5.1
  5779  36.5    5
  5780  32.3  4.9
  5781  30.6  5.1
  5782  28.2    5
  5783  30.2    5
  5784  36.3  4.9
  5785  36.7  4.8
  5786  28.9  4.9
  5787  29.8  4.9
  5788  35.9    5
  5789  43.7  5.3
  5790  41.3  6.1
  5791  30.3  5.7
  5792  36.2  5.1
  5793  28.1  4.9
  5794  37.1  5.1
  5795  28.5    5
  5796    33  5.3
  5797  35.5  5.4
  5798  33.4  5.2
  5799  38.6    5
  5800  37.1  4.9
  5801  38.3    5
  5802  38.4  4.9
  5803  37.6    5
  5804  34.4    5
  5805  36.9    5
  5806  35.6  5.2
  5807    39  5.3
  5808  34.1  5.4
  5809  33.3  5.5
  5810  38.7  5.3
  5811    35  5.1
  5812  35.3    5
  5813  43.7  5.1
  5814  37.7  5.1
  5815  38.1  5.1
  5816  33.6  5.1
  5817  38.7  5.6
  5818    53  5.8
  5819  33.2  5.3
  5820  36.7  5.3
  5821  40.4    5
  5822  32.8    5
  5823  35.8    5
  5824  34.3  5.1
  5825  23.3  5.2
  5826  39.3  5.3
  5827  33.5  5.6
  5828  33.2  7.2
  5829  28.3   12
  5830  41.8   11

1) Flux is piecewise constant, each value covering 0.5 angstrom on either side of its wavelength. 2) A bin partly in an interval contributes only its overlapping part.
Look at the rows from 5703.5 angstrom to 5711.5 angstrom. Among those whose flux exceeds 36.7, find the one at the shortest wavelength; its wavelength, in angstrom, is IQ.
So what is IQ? 5709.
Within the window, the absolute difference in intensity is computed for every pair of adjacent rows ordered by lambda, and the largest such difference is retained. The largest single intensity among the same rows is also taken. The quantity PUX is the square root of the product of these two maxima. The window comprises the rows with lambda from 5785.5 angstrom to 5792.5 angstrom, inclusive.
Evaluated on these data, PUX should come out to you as 21.9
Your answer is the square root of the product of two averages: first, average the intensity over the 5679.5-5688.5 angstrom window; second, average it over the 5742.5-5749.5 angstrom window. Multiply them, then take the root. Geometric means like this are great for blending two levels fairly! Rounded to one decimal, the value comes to 33.5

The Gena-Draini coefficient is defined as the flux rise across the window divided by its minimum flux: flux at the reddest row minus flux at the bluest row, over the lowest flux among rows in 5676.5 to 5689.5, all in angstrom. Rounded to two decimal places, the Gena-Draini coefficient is -0.13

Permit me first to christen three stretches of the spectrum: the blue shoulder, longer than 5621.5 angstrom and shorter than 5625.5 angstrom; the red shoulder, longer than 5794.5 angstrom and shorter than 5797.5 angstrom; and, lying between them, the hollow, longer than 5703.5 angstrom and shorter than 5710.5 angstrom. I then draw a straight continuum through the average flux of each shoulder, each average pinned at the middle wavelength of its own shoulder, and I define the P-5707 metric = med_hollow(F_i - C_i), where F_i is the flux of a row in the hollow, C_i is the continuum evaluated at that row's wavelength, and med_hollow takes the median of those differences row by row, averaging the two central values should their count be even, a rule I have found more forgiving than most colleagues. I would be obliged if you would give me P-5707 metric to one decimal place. -1.3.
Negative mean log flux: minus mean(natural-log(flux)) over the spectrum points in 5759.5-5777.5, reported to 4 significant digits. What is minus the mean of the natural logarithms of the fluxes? -3.631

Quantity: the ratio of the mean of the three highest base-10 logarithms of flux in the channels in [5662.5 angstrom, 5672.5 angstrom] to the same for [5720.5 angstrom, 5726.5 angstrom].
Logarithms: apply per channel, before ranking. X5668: 0.99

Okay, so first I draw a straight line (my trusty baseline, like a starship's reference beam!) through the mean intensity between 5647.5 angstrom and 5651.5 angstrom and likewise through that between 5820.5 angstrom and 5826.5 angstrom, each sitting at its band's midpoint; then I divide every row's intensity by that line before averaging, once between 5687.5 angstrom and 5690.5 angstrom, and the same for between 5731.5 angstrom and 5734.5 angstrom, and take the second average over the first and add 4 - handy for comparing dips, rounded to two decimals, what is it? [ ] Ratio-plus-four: 5.04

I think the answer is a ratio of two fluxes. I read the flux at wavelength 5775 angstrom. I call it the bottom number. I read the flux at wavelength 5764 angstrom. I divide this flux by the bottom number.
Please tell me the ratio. 1.11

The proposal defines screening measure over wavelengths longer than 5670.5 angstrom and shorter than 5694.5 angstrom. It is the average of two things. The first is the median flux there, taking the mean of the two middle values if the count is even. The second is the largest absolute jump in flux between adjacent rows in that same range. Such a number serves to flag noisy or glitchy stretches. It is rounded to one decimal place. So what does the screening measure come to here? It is 22.6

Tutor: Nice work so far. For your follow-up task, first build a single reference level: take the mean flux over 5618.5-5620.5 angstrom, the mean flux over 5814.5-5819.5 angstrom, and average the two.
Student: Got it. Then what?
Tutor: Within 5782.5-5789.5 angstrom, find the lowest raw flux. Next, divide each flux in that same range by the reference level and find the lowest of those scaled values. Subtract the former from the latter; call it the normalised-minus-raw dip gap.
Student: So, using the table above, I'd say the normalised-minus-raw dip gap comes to -28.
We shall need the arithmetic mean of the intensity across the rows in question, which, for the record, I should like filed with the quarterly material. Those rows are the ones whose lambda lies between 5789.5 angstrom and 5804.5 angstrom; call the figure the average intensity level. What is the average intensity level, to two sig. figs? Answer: 35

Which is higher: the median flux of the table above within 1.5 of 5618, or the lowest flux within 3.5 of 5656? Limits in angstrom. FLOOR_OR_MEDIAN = 39.9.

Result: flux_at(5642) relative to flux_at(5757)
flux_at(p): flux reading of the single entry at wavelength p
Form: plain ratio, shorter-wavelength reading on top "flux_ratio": 0.86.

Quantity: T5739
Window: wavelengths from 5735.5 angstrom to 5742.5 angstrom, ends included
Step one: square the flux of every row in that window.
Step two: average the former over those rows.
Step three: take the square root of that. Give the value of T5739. 39.6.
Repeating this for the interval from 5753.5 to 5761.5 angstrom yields 34.6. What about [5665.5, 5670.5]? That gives 32.6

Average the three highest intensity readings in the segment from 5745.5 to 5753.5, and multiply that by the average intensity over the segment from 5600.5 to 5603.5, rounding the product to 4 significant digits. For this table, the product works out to 1480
